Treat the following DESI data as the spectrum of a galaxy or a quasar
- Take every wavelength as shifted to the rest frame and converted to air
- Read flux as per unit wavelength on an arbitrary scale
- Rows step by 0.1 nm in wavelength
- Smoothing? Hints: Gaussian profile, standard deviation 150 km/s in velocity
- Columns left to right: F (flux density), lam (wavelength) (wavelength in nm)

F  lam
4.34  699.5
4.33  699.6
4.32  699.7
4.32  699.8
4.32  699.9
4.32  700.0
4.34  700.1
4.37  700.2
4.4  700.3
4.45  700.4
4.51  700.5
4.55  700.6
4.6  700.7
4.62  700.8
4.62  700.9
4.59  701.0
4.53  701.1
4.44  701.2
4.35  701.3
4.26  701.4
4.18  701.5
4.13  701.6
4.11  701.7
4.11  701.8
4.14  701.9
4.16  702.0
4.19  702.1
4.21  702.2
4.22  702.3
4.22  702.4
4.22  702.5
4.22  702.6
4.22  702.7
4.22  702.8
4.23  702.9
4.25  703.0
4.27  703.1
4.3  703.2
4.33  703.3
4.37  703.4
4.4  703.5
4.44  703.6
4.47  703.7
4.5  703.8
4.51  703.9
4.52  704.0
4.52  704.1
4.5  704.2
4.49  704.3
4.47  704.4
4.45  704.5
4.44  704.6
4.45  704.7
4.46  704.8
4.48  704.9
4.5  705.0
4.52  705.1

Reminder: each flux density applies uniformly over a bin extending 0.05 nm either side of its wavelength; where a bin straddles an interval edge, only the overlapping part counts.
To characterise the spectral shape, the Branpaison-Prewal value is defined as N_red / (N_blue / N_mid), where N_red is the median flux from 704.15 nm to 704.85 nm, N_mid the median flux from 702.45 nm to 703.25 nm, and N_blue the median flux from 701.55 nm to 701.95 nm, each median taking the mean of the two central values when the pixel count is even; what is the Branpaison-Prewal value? 4.6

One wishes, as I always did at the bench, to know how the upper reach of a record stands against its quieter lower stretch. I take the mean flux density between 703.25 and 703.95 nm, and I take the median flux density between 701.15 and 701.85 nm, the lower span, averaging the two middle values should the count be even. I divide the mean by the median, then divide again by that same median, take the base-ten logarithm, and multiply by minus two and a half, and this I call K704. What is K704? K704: 1.49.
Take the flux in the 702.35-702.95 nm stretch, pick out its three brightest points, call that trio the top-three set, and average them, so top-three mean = 4.22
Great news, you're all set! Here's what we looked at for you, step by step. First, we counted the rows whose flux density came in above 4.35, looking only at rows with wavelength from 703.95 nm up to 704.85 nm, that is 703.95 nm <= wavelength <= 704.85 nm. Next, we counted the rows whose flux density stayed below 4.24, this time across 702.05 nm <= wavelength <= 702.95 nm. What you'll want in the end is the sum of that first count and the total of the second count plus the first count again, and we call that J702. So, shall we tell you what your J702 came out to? 27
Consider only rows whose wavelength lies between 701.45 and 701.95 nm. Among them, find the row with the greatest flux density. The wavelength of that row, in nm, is 701.5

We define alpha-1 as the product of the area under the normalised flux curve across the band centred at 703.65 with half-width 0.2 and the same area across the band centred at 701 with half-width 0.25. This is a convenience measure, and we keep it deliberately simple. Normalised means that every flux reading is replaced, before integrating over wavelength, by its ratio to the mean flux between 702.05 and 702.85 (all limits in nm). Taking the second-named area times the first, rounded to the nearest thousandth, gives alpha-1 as 0.229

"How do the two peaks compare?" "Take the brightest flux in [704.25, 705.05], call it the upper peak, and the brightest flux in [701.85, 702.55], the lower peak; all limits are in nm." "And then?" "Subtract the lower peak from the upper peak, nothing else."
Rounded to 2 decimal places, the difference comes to 0.28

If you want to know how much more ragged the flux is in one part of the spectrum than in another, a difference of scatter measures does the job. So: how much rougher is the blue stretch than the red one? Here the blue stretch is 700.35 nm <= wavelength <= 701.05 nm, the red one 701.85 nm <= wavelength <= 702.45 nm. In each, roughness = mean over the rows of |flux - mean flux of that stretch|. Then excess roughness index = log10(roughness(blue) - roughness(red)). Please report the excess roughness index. -1.6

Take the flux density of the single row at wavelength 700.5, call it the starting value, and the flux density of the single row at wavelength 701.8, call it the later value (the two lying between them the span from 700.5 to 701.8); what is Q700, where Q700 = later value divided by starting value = 0.91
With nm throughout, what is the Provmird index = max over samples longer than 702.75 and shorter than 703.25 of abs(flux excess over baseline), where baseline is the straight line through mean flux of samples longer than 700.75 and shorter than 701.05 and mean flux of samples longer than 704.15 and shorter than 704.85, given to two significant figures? 0.31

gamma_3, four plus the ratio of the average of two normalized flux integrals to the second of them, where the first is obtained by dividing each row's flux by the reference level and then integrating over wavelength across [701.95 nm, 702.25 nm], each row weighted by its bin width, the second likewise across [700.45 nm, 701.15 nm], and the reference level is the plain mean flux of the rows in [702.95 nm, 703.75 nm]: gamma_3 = 4.70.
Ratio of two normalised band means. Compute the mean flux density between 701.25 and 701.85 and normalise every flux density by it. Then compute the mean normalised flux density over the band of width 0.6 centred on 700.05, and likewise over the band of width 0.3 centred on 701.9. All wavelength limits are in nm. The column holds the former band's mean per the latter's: 1.05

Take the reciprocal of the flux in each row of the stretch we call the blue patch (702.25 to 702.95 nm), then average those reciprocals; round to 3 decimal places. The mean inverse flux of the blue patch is 0.237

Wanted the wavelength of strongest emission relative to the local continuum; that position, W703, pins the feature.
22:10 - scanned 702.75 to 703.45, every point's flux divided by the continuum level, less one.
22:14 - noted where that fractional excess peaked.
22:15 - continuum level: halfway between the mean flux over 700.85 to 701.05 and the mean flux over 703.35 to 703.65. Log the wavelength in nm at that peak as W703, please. 703.4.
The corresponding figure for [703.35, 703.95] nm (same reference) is 703.9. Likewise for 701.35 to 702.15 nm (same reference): 701.4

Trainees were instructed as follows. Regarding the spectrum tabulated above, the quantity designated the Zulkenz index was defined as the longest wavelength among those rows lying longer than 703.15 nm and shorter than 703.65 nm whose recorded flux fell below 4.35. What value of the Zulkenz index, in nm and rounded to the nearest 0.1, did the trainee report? 703.3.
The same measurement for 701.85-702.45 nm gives 702.4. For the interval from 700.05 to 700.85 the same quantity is 700.1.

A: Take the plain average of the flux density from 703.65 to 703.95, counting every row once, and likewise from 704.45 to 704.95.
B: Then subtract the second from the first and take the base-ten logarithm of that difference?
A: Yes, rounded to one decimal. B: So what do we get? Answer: -1.4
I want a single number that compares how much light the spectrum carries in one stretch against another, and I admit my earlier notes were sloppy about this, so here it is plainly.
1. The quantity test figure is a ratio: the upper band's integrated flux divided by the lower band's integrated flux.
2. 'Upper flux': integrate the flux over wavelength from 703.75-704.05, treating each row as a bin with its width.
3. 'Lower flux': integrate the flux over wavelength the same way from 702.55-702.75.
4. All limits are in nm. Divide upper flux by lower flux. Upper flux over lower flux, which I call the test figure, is 1.6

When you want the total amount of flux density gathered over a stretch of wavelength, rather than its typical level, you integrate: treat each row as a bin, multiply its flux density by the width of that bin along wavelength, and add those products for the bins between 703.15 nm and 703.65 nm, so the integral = 2.18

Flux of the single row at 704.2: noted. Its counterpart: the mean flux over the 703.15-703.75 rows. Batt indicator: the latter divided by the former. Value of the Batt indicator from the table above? 0.97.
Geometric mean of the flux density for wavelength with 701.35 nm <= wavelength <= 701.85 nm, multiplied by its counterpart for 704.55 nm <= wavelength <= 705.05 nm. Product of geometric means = 18.6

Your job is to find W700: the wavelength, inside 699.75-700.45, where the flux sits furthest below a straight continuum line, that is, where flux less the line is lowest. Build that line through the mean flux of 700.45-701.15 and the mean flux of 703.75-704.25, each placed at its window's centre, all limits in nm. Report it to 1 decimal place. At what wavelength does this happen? 699.8 nm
